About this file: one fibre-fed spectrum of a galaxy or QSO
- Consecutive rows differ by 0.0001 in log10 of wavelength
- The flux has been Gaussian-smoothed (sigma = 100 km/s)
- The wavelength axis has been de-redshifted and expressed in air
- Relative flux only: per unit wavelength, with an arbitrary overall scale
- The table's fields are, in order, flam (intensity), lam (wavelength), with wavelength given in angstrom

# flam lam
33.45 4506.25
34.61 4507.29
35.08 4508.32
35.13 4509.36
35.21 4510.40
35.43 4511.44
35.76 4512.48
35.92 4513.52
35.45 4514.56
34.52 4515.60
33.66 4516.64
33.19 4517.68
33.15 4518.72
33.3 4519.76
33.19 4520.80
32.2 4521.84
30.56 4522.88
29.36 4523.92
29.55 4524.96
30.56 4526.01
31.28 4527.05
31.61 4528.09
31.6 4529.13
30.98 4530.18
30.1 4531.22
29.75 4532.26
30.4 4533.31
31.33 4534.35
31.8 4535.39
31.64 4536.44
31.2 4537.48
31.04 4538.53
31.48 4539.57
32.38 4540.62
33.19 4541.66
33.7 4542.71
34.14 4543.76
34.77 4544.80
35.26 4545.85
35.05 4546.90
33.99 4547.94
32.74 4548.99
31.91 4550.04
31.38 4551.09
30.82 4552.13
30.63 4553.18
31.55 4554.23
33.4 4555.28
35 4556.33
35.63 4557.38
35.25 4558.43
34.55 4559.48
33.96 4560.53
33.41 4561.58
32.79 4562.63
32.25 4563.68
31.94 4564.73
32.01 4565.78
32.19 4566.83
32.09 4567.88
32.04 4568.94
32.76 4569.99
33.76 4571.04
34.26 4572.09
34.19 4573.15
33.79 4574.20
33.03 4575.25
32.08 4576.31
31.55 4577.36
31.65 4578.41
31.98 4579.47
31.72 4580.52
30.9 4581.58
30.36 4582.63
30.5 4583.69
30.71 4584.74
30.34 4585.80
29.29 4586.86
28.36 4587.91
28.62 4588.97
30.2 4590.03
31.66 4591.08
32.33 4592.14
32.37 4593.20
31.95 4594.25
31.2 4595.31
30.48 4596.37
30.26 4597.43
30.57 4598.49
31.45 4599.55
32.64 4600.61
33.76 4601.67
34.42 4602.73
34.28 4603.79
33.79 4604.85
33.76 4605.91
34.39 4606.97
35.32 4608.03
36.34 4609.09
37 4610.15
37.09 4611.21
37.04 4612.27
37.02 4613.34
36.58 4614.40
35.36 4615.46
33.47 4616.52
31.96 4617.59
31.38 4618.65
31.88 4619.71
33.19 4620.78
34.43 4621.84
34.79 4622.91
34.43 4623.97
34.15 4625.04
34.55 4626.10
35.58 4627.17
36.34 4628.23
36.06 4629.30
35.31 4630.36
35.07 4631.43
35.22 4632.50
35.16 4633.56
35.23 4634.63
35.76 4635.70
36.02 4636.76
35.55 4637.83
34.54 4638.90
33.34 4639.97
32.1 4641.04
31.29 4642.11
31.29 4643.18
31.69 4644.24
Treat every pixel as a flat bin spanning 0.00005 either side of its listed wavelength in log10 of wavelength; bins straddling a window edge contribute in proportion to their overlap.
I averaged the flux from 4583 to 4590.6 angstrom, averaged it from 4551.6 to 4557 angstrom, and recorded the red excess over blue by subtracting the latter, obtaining -2.6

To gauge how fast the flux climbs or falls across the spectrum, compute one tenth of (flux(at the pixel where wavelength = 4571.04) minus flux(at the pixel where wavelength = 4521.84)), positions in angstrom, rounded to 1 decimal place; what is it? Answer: 0.2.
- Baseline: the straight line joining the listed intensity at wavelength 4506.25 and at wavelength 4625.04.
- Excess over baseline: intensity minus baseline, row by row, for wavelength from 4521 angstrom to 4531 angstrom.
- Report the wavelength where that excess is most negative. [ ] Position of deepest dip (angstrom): 4523.92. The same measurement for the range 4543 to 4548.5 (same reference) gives 4547.94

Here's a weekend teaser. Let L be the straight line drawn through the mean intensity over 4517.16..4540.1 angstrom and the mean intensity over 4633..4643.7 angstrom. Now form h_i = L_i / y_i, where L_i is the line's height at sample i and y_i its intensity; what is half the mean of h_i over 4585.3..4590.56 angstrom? 0.56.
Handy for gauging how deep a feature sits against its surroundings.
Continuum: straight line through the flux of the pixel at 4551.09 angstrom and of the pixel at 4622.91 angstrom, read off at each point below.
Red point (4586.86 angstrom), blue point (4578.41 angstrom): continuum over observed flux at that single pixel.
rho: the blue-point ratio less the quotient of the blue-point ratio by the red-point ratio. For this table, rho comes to 0.118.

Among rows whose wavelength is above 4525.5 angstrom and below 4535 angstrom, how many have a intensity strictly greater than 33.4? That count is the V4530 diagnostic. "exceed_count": 0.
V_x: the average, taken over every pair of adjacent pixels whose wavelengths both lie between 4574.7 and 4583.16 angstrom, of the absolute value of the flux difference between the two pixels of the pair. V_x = 0.50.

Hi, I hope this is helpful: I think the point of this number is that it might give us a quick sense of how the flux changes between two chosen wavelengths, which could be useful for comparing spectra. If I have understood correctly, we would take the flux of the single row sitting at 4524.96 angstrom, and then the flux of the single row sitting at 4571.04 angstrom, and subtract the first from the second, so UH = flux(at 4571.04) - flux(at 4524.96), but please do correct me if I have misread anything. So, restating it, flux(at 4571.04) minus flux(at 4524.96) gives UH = 4.2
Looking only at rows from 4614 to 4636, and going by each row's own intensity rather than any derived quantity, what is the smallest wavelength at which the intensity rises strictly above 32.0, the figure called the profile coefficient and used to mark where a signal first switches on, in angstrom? 4614.40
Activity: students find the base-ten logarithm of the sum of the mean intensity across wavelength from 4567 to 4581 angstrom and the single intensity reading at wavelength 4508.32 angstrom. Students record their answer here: 1.83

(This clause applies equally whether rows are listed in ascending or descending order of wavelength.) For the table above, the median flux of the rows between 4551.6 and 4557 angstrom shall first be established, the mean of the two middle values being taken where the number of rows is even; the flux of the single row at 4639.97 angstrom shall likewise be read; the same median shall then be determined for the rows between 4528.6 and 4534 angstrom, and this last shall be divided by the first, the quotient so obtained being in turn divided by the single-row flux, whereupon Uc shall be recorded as 0.029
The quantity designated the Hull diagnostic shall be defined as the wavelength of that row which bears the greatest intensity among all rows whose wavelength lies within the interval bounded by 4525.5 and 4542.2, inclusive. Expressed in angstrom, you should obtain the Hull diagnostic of 4541.66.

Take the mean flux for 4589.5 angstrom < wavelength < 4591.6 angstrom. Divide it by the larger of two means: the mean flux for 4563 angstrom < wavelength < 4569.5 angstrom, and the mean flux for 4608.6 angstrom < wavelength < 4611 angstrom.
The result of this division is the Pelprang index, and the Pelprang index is 0.84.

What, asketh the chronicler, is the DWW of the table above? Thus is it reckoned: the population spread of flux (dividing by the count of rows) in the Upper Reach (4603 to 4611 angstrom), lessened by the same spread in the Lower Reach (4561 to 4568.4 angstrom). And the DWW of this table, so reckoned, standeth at 0.7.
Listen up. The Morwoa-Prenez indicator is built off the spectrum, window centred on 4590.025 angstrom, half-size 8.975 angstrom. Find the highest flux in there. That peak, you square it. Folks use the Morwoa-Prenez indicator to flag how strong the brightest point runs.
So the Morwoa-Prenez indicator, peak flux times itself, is 1048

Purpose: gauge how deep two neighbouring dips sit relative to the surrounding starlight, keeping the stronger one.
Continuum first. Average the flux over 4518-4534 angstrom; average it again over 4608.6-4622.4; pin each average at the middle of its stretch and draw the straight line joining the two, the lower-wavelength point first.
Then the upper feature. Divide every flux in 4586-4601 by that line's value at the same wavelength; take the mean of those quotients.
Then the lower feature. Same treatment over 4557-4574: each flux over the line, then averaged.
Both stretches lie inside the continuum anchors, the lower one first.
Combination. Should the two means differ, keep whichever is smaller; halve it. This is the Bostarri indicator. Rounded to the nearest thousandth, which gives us 0.454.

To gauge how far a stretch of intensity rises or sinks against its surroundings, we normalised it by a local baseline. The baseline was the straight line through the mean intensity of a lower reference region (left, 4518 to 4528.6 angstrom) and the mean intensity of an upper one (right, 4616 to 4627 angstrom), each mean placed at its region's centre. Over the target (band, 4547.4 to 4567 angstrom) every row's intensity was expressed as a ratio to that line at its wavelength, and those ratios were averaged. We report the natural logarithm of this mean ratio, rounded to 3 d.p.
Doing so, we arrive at 0.023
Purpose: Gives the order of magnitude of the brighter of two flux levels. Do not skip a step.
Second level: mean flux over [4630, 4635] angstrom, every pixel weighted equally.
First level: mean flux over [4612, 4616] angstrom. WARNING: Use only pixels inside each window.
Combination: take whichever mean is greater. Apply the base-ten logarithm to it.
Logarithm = 1.56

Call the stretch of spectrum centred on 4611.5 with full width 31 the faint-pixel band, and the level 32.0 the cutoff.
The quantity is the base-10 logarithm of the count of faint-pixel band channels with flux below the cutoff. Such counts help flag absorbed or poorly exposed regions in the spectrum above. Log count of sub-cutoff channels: 0.85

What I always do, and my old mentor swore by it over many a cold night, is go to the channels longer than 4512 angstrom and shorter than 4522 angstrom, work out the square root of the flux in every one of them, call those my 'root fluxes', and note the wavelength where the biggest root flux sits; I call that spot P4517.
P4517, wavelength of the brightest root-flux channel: 4513.52 angstrom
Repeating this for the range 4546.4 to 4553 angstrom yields 4546.90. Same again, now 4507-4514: 4513.52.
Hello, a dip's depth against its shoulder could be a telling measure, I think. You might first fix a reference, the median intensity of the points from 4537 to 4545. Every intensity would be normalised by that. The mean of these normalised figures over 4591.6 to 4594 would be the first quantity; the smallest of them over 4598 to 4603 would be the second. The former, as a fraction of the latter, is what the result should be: 1.058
